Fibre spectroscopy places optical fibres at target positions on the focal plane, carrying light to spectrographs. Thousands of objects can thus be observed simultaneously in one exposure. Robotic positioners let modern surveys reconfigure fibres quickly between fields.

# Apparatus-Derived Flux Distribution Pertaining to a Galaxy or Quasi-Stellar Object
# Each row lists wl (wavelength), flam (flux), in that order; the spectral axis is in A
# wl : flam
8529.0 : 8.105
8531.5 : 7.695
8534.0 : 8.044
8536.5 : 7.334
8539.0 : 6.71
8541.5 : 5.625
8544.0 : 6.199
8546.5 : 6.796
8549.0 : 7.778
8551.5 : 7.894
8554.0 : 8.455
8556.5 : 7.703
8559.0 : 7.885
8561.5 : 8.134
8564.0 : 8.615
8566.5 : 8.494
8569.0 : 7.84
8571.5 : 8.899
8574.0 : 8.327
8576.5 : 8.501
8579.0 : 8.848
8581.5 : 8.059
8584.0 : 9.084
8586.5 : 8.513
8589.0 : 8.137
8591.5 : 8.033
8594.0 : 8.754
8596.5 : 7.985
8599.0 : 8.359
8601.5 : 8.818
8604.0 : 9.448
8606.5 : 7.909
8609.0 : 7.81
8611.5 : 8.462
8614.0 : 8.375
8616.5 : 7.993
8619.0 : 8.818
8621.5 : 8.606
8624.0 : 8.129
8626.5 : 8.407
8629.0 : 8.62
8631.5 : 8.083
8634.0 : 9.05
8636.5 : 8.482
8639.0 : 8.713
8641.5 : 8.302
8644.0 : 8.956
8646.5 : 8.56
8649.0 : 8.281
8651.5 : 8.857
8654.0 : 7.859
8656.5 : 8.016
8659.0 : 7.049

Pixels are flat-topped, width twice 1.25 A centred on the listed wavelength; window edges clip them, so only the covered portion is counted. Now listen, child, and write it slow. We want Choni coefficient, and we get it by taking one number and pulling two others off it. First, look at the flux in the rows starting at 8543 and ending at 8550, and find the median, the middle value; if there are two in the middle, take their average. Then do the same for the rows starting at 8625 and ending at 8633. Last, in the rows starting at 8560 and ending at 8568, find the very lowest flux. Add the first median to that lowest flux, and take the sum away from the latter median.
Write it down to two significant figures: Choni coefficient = -6.5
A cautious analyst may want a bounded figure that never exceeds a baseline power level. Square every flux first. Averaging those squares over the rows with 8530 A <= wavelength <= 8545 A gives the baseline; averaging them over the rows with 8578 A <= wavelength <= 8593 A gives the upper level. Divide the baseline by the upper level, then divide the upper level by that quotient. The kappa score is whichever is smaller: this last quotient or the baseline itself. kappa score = 49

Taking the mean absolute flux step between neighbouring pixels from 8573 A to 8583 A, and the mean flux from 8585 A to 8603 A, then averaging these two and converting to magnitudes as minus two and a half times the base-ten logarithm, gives -1.61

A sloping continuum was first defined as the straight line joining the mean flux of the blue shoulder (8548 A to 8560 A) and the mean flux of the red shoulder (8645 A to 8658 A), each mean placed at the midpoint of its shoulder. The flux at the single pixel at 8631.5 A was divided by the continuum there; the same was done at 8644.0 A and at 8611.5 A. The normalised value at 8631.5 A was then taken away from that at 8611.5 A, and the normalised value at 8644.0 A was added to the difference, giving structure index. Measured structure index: 1.14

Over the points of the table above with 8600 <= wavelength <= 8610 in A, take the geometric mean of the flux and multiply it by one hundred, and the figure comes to 847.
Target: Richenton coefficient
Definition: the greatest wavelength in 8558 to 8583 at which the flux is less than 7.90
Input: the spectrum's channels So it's 8569.0 A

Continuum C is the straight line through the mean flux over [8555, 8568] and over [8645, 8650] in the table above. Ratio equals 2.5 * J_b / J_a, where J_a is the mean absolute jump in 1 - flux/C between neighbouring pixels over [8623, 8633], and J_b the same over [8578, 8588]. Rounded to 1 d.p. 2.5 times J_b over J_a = 6.0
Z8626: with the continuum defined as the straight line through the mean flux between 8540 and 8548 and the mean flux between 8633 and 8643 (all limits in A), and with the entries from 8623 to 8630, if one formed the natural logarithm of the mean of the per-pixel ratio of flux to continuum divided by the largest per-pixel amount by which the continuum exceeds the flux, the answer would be 1.9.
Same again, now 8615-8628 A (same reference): 1.9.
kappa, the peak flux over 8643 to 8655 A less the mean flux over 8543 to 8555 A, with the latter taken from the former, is 1.5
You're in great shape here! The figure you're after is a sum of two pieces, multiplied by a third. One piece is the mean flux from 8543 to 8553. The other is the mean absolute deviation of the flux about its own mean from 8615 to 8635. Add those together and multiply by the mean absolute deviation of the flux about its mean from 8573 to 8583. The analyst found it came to 1.8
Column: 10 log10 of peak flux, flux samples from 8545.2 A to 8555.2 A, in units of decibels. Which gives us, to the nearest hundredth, 9.27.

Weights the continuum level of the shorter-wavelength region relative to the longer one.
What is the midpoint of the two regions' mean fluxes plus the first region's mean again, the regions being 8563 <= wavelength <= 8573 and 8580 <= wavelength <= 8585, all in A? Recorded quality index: 17.0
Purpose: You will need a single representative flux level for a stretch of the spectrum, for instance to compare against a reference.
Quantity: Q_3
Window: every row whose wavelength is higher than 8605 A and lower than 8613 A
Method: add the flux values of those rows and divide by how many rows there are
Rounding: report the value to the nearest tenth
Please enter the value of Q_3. 8.1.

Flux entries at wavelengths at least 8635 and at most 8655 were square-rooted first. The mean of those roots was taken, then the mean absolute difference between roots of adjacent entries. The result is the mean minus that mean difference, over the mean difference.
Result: 32.6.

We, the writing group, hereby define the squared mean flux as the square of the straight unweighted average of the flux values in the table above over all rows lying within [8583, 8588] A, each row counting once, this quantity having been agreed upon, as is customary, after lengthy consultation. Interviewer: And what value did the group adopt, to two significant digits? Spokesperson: 77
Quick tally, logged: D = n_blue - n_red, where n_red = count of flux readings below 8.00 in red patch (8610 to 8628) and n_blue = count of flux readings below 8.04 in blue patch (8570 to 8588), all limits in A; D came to -1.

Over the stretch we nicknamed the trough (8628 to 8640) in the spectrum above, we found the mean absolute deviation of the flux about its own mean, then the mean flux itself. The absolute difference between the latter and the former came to 8.34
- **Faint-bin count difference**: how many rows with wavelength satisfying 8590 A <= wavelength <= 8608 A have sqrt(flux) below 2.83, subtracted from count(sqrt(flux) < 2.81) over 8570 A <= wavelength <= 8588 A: -2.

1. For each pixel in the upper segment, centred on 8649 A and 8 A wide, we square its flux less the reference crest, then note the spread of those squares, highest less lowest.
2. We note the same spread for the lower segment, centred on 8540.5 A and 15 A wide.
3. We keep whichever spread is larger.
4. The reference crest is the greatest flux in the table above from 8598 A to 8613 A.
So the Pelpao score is 13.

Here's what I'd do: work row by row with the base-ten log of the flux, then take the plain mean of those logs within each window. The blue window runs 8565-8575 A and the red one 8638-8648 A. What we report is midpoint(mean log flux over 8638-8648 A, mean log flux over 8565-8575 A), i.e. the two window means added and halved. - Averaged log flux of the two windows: 0.930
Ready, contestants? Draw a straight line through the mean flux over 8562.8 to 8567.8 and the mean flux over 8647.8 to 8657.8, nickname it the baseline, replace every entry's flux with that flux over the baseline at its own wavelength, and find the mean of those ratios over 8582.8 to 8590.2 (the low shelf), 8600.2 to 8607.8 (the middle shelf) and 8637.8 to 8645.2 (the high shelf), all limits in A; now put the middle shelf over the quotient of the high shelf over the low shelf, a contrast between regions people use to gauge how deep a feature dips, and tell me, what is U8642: 1.00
